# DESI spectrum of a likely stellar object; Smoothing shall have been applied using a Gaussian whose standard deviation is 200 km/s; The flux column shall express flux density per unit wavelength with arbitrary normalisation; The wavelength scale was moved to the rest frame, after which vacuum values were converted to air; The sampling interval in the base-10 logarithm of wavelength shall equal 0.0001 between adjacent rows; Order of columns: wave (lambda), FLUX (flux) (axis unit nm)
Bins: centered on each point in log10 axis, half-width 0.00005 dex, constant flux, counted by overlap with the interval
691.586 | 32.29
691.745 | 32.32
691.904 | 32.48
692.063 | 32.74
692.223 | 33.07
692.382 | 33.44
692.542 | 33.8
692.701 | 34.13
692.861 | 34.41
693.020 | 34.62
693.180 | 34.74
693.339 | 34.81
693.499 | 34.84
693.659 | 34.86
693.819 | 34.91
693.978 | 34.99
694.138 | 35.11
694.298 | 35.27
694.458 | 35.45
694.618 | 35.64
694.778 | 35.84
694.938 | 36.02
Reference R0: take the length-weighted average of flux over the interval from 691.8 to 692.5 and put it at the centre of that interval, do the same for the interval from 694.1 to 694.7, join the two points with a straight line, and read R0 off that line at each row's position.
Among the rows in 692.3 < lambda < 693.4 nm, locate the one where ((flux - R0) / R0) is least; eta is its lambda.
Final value 692.382 nm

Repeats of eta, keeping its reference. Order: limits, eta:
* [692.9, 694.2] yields 694.138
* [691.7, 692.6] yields 691.904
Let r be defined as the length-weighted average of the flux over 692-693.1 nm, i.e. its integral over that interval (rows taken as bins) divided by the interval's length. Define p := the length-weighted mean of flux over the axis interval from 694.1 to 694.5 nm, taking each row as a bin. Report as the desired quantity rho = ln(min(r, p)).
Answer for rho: 3.52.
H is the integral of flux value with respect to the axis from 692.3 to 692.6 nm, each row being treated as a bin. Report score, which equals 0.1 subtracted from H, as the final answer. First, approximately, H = 10.1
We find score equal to 9.98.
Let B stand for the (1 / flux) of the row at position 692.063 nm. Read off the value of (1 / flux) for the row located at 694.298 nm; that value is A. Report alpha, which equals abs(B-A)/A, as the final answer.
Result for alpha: 0.077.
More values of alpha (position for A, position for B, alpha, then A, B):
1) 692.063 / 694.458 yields 0.076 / 0.0305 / 0.0282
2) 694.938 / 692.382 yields 0.077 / 0.0278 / 0.0299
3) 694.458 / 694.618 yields 0.005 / 0.0282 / 0.0281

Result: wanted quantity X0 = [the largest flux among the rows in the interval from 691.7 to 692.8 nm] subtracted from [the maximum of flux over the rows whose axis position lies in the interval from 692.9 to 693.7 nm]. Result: 0.7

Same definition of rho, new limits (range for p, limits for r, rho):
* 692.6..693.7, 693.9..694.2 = 3.54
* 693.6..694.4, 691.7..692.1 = 3.48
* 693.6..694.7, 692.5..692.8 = 3.53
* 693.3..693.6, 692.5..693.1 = 3.53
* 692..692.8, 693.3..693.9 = 3.51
